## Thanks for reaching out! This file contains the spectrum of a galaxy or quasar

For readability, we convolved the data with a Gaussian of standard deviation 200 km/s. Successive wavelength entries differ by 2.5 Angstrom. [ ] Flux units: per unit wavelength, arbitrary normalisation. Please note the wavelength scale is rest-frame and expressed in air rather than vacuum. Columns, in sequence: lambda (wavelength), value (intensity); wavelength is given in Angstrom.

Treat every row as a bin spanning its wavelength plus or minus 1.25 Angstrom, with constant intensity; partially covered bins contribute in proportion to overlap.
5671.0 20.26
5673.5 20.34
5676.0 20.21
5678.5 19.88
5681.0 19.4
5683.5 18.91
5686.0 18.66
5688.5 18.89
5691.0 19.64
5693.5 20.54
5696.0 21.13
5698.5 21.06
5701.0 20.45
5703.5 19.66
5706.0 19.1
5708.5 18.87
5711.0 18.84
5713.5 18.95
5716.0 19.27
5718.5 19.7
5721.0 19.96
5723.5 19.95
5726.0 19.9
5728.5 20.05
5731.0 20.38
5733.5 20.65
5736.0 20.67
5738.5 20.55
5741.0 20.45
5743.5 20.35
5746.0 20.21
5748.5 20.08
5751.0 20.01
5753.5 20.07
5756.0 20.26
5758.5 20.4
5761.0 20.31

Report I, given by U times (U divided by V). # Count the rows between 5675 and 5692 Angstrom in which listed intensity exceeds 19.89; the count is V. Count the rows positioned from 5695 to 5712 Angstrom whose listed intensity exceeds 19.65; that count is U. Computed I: 16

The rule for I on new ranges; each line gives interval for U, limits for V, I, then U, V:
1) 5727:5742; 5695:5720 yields 12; 6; 3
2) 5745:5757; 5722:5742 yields 3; 5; 8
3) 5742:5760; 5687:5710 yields 12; 7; 4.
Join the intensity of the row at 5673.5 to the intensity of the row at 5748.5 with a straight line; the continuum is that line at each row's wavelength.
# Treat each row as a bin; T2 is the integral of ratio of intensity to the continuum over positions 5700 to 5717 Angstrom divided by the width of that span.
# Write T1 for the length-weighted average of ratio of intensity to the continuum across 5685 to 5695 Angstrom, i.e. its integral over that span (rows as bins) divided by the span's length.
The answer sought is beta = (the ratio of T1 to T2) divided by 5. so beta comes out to 0.201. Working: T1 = 0.96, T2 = 0.954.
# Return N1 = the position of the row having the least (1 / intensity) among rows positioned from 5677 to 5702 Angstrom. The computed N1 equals 5696.0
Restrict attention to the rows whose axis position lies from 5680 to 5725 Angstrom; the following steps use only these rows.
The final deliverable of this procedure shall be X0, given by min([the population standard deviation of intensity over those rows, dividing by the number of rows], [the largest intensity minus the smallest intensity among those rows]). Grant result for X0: 0.75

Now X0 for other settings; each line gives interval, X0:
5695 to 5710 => 0.89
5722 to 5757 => 0.25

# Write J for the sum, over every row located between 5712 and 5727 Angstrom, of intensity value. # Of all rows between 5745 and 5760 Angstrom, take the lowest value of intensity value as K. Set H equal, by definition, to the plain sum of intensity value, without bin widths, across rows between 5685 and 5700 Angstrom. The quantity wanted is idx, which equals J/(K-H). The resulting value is -1.178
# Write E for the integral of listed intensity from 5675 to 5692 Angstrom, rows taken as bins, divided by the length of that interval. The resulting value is 19.35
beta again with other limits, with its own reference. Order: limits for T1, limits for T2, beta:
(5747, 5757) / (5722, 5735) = 0.200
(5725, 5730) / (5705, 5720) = 0.210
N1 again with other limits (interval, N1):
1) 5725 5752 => 5736.0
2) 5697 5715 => 5698.5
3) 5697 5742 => 5698.5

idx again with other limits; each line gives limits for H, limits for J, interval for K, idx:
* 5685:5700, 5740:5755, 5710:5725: -1.199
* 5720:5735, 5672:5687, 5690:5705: -1.160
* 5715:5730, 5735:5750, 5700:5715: -1.223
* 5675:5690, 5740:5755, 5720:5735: -1.262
